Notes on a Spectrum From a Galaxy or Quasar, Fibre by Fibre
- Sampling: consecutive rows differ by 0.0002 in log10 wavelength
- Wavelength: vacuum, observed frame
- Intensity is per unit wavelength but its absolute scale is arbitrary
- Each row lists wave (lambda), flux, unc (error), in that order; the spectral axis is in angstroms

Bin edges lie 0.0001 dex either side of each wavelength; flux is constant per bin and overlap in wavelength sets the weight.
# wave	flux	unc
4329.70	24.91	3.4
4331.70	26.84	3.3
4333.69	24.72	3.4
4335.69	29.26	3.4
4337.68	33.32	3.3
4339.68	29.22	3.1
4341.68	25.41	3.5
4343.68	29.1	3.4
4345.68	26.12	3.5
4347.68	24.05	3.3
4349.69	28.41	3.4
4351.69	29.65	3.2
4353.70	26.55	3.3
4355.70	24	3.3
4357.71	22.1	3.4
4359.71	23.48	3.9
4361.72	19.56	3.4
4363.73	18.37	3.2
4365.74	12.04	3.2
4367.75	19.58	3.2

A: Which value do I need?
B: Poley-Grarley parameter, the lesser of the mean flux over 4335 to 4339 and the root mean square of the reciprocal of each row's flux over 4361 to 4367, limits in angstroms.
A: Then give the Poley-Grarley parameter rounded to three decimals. 0.064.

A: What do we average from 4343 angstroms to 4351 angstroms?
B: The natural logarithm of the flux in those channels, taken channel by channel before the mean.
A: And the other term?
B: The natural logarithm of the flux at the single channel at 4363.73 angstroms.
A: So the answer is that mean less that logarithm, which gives 0.38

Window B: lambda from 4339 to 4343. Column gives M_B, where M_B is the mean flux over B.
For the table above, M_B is 27.3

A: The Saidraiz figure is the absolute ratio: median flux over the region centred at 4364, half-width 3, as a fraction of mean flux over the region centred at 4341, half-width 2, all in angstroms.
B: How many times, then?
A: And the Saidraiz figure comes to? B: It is 0.673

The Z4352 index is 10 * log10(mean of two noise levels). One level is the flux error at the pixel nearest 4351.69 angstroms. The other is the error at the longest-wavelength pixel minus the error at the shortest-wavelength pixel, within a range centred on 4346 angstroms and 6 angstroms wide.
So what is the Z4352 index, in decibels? 1.90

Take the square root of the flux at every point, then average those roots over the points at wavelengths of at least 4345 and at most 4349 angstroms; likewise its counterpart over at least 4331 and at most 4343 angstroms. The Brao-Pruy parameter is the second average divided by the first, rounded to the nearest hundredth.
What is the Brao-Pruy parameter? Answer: 1.06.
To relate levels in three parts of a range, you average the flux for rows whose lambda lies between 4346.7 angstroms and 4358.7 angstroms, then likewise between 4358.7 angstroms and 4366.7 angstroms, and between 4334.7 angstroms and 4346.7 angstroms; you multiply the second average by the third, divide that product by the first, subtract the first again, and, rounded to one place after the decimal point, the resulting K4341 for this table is -5.3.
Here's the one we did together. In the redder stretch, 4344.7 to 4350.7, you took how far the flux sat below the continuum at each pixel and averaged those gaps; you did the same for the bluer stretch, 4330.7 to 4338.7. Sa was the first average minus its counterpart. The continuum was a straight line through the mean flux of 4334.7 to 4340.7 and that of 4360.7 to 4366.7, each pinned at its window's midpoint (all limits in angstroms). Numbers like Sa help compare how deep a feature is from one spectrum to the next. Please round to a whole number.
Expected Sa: -5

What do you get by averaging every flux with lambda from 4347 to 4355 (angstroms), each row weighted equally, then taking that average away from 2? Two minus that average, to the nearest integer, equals -25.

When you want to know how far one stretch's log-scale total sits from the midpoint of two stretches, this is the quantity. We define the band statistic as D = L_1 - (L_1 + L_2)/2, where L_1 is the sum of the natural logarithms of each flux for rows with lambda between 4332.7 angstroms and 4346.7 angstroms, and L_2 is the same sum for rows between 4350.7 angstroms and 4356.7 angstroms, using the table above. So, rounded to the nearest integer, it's 7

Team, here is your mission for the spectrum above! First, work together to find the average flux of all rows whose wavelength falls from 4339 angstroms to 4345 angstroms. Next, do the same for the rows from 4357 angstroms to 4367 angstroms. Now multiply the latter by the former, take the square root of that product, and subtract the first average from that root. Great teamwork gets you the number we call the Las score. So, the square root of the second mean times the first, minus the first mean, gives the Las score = -4.8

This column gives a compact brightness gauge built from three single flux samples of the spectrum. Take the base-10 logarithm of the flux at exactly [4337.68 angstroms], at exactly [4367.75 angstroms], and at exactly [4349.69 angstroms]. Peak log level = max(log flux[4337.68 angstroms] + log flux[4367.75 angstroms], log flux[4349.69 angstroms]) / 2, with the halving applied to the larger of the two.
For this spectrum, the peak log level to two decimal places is 1.41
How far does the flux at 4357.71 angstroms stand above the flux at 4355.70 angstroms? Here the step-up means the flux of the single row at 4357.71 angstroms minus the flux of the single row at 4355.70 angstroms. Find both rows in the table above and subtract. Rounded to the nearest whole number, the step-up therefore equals -2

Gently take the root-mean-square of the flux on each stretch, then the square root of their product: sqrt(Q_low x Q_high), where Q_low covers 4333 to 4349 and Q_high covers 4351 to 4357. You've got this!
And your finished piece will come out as 27.3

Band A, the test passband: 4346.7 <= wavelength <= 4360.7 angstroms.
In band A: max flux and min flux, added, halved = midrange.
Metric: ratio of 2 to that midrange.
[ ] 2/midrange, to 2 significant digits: 0.077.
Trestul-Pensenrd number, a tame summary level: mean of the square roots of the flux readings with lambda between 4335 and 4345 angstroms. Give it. 5.40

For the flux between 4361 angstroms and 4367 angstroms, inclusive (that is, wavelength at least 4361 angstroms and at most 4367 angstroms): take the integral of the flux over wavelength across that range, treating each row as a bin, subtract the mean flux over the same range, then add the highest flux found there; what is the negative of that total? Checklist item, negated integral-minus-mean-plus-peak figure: -103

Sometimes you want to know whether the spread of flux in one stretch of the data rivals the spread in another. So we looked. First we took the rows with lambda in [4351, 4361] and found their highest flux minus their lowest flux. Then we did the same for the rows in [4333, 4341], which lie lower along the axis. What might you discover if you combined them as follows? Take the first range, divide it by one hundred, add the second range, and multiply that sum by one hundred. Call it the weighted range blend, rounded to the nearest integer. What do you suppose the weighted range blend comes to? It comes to 868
